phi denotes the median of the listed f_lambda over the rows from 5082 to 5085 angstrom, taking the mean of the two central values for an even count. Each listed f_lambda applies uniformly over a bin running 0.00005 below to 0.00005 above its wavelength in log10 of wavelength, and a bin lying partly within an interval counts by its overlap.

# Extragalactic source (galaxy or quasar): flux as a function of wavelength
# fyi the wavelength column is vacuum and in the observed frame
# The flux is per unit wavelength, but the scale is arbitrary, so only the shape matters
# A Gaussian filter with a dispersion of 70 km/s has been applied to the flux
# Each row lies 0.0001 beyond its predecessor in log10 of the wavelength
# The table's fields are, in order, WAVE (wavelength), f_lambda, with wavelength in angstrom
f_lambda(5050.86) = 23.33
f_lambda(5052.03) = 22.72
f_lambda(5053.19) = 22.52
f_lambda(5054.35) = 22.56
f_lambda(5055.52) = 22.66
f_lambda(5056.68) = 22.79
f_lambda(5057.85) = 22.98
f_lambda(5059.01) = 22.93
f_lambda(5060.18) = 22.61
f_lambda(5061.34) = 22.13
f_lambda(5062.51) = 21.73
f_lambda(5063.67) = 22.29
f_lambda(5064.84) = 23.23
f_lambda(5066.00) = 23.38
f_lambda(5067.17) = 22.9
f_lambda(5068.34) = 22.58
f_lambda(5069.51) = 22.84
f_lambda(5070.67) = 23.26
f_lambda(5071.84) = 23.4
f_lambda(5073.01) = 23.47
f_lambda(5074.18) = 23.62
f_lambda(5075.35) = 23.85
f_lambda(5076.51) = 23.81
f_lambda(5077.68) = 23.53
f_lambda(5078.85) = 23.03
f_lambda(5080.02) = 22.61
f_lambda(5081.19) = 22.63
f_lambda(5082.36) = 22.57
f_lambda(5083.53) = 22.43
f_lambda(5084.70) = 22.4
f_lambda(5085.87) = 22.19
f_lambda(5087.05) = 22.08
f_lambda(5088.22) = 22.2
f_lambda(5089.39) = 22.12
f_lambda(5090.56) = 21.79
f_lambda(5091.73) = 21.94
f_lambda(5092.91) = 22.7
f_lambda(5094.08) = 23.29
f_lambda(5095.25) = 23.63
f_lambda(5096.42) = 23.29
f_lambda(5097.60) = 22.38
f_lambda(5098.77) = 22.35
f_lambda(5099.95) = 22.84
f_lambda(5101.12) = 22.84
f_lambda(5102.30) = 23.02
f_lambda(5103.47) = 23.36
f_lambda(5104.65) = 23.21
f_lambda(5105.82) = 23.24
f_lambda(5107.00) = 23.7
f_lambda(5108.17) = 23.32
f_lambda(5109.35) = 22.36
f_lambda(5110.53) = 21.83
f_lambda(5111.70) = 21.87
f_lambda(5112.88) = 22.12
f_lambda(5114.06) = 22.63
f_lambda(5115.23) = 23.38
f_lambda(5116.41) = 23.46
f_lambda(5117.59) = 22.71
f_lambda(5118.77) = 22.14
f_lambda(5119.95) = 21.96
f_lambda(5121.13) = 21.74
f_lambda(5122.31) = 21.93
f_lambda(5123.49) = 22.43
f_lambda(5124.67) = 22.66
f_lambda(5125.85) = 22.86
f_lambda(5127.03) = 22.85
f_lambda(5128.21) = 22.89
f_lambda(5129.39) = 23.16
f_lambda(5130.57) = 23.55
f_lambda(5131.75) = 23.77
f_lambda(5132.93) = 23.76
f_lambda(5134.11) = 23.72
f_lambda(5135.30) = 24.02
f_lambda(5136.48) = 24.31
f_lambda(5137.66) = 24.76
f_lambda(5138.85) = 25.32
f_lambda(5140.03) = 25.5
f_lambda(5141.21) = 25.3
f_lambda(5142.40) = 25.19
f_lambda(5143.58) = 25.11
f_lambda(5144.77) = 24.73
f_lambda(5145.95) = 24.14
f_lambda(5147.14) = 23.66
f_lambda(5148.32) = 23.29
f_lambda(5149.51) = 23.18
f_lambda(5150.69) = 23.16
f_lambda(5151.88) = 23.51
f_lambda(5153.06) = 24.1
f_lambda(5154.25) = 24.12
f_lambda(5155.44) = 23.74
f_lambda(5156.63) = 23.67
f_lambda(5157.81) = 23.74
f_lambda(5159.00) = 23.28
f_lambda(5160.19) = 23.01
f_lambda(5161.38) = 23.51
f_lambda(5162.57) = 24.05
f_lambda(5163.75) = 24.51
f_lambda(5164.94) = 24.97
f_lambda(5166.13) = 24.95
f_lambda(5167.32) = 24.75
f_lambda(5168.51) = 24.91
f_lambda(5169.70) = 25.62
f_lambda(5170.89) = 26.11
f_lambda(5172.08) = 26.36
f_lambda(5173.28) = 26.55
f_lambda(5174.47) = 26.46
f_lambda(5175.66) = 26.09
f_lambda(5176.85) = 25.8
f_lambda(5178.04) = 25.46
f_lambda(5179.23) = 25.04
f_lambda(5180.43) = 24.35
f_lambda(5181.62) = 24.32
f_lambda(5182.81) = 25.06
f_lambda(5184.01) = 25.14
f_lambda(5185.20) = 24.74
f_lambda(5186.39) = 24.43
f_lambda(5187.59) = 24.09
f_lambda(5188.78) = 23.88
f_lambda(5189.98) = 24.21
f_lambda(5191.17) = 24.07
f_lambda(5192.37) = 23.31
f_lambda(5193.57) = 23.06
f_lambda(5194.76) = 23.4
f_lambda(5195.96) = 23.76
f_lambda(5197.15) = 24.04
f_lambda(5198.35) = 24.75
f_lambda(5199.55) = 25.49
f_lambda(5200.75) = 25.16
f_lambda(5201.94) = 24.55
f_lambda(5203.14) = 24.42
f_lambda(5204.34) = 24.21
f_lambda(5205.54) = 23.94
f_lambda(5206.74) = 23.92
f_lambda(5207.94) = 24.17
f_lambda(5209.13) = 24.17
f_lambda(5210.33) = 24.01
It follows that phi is 22.4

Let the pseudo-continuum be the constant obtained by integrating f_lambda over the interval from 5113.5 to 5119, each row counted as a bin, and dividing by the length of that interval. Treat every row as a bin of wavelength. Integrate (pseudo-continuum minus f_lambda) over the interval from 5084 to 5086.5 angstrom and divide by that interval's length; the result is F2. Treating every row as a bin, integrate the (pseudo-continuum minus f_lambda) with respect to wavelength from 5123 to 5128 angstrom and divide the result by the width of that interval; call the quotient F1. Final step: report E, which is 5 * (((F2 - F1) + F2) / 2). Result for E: 2.6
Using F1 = 0.20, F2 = 0.6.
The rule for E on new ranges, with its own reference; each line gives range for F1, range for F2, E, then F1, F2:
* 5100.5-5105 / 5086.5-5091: 4.8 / -0.18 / 0.9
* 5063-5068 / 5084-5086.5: 3.1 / 0.01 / 0.6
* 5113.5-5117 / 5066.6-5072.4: 0.2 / -0.24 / -0.1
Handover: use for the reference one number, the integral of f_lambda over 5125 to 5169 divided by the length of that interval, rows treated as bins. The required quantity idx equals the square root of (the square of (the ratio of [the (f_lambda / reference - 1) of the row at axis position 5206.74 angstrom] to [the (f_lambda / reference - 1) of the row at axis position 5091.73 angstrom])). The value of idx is 0.0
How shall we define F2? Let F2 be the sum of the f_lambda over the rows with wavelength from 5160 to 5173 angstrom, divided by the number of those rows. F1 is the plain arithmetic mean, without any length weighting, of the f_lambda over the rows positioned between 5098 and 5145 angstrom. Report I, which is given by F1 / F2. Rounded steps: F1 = 23.3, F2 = 24.8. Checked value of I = 0.94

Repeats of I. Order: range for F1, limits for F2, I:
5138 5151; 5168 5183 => 0.96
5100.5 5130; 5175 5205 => 0.93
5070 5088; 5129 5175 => 0.94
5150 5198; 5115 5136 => 1.07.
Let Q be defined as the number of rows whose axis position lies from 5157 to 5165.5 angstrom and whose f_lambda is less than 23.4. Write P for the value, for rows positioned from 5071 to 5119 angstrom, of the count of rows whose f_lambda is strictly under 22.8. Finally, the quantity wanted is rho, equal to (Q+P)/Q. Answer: 11.5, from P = 21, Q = 2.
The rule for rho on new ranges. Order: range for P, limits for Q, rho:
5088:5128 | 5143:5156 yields 7.3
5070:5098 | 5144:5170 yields 3.6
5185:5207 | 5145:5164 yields 1.0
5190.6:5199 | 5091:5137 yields 1.0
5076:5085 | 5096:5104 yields 1.7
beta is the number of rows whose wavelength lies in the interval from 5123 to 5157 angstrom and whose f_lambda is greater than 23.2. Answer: 21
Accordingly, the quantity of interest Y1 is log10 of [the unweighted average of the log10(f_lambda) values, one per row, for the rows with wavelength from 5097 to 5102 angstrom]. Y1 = 0.132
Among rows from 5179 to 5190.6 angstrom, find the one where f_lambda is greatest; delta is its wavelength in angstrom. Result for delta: 5184.01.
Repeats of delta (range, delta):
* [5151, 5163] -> 5154.25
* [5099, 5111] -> 5107.00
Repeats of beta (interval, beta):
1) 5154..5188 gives 28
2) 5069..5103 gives 10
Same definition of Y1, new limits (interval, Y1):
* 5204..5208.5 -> 0.140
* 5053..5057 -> 0.132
